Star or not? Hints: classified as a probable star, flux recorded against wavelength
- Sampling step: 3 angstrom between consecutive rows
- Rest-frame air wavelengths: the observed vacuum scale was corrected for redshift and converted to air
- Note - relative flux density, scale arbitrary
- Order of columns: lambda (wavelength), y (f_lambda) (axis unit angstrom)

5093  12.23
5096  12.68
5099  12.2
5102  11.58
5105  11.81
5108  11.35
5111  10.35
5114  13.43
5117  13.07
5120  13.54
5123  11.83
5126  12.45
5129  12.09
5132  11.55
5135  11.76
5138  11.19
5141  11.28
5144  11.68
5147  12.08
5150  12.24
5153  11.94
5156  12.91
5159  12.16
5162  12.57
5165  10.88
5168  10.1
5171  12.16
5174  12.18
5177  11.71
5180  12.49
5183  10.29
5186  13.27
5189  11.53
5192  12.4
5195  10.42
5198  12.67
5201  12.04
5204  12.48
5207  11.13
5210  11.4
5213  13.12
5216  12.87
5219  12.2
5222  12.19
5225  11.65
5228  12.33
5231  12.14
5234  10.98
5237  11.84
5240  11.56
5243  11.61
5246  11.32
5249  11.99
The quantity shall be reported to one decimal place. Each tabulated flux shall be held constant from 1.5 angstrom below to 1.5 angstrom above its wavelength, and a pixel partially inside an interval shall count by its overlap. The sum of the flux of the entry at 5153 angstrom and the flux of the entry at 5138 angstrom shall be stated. 23.1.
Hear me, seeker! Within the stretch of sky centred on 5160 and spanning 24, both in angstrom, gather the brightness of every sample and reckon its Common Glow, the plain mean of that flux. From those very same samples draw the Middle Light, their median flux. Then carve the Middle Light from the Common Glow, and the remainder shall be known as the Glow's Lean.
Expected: -0.29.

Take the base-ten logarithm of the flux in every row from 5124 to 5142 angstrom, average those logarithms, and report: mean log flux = 1.069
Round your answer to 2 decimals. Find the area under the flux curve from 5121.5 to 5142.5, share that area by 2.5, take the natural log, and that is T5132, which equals 4.59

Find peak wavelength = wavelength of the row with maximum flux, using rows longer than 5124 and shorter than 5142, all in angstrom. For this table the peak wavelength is 5126 angstrom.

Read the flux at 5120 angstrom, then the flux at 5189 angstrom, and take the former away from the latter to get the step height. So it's -2.0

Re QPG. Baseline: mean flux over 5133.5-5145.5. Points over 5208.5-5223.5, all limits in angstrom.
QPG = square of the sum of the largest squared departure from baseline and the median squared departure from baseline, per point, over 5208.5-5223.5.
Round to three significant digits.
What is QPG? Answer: 10.4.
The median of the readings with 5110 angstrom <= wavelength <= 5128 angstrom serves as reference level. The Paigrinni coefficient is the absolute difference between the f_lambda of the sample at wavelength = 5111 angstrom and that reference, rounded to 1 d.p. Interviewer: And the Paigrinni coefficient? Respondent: 2.4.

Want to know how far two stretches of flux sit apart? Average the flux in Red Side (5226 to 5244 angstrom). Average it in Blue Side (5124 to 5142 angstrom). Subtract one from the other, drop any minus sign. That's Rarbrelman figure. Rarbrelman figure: 0.0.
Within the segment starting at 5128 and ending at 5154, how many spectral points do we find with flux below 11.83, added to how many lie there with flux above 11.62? 11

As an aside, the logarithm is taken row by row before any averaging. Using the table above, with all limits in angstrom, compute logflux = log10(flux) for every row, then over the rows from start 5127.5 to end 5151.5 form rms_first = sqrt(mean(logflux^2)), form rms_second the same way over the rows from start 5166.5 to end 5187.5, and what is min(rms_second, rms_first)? 1.07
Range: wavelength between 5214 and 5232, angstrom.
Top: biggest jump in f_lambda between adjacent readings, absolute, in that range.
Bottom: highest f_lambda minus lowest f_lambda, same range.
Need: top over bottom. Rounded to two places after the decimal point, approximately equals 0.56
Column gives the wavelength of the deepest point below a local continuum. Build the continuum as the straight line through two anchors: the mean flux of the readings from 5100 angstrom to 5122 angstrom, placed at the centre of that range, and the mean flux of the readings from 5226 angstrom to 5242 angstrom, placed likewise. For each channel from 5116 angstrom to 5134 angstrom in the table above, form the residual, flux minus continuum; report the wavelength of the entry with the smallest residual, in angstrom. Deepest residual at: 5132 angstrom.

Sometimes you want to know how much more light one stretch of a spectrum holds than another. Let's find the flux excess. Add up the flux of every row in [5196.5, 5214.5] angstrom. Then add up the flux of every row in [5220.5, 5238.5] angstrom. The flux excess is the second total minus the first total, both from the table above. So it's -1.7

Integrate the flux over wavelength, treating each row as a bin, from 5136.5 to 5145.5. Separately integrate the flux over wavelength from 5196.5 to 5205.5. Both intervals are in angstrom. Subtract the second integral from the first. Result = -9.1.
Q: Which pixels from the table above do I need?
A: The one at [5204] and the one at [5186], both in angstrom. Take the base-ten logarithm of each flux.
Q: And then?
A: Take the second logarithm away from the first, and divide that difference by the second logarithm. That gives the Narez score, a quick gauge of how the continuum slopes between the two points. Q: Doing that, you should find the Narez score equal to -0.024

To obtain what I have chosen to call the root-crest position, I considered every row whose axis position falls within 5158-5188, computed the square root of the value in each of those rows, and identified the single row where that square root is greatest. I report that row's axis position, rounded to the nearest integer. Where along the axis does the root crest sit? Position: 5186 angstrom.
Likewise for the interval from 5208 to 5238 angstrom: 5213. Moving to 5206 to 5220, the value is 5213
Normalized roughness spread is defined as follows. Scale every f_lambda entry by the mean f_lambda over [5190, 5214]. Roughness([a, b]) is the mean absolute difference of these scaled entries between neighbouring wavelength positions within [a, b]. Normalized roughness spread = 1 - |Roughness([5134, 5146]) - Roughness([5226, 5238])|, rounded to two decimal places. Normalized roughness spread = 0.97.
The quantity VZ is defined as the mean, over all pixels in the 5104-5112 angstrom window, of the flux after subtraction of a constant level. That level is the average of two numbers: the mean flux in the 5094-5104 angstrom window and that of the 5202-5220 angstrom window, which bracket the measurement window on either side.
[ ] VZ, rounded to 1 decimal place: -1.0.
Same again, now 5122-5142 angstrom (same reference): -0.4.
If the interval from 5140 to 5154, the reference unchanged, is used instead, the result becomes -0.3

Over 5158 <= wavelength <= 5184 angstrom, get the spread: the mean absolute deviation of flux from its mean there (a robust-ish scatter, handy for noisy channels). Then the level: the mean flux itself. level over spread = 15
